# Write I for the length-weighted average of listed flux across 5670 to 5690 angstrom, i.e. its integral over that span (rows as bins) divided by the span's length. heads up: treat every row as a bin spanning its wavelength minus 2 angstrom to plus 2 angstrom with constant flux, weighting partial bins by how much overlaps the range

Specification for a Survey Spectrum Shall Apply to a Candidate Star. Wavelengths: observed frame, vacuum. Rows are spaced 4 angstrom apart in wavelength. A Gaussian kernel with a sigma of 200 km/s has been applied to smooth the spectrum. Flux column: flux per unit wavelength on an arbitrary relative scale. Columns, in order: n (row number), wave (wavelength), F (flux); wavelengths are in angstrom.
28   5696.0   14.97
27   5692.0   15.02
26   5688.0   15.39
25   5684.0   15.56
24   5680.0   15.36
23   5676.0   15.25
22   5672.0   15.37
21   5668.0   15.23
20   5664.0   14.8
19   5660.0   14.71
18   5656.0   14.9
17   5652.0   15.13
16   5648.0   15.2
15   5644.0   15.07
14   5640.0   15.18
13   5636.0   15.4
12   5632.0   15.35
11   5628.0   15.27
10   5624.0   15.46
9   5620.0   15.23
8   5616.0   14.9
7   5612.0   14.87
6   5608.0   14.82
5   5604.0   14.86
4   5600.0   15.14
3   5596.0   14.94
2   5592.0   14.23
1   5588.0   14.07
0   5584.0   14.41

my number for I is 15.4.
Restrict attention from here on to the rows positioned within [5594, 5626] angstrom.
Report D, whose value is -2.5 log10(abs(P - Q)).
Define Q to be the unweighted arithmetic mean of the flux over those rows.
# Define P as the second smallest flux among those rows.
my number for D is 1.94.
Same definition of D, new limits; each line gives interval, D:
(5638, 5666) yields 1.76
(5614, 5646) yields 1.97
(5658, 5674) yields 1.61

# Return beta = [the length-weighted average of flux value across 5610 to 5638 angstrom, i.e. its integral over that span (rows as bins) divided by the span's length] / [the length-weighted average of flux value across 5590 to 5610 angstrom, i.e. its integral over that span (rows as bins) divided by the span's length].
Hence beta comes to 1.03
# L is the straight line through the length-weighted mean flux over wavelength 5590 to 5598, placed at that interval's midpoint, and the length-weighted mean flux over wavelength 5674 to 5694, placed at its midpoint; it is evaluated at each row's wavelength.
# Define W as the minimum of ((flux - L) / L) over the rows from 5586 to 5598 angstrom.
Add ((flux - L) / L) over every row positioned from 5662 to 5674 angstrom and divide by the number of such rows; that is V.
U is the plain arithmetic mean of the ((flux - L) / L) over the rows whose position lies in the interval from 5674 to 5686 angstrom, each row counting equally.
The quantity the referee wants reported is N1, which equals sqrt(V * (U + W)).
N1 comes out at 0.009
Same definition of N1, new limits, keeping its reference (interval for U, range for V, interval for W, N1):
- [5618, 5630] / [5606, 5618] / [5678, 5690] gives 0.018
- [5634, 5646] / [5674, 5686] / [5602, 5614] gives 0.013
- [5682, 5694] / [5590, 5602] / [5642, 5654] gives 0.006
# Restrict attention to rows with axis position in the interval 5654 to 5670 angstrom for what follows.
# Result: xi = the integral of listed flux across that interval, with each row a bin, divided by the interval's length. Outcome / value 14.9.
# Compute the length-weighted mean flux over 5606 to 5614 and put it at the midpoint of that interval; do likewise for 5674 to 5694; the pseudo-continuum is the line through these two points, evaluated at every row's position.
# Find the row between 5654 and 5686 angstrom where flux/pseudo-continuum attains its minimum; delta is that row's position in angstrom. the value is 5660.0 angstrom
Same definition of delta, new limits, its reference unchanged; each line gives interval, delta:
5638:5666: 5660.0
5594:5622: 5608.0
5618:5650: 5644.0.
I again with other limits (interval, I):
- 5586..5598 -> 14.4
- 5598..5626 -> 15.0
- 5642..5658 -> 15.1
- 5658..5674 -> 15.0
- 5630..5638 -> 15.4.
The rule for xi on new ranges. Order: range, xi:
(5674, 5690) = 15.4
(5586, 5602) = 14.6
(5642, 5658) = 15.1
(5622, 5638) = 15.4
